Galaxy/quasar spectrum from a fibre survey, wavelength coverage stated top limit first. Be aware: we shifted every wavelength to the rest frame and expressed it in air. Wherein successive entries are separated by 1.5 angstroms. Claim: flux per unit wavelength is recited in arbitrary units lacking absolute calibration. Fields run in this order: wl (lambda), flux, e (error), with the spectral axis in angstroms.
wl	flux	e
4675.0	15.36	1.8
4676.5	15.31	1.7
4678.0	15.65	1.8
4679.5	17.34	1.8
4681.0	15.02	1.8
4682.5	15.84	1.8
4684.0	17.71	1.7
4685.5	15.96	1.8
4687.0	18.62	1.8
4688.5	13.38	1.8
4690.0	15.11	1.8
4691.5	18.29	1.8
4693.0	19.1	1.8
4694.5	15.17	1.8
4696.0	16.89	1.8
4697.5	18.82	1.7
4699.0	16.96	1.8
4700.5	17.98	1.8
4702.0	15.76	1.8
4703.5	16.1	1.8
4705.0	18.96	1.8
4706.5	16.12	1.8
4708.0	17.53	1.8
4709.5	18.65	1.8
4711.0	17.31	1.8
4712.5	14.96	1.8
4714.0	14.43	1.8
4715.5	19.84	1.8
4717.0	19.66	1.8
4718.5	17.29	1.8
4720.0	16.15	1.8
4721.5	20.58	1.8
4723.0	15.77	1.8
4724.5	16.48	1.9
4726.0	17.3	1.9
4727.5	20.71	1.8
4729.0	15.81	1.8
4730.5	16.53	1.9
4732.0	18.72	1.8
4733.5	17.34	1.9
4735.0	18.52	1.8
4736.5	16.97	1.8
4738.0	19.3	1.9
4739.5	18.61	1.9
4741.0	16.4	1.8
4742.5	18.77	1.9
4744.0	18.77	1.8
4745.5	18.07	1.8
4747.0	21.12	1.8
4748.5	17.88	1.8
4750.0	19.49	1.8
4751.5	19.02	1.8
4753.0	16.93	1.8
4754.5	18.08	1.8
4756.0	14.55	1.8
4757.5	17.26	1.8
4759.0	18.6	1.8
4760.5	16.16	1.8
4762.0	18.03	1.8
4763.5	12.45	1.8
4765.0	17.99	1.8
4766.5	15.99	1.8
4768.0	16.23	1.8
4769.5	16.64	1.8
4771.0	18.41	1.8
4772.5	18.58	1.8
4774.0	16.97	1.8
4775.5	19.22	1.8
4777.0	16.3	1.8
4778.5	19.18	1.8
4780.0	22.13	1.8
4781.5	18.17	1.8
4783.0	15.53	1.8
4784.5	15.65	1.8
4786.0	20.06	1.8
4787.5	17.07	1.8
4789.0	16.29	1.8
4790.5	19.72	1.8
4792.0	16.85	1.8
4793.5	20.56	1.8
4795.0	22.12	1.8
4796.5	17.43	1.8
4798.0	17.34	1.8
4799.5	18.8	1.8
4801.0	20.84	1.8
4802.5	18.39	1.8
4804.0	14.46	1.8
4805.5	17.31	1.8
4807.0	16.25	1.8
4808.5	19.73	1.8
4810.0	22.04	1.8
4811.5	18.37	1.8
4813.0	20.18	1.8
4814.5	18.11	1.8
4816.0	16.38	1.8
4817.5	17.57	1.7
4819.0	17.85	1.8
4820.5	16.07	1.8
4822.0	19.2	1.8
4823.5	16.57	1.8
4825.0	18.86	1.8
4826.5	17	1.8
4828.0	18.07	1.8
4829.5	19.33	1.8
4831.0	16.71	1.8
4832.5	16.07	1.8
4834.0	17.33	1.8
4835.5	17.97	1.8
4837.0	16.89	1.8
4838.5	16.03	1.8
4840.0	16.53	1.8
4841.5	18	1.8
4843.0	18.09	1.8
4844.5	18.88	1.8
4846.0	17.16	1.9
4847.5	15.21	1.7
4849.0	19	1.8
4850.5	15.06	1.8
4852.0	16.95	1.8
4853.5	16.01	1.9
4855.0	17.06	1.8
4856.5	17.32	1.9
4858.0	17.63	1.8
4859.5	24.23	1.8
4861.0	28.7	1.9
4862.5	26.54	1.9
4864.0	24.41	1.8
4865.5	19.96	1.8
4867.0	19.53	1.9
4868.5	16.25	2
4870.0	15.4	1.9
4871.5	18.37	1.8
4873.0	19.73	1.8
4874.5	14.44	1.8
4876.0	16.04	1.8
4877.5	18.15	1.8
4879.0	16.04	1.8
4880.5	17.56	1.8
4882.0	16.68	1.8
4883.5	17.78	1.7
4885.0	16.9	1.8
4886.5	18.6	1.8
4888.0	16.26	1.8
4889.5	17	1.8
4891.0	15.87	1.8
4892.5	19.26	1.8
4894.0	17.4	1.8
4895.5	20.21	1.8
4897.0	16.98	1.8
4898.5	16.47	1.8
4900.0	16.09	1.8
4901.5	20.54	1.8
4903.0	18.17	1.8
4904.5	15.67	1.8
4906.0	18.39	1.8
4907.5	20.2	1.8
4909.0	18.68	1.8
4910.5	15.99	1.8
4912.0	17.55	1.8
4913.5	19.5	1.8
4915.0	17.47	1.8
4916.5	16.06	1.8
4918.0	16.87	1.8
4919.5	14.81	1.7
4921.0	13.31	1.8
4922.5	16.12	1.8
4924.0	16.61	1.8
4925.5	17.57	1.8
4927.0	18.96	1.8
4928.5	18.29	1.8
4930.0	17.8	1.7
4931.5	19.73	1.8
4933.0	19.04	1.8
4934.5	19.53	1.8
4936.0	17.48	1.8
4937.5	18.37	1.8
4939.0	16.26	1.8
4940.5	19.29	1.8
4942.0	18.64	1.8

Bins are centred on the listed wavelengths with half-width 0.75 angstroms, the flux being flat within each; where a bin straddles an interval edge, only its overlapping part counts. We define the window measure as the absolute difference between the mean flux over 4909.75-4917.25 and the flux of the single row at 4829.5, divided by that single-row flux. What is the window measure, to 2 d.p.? 0.10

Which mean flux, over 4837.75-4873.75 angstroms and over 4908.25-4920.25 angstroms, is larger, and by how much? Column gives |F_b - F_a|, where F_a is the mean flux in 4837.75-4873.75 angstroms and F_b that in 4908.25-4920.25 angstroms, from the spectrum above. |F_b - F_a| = 1.7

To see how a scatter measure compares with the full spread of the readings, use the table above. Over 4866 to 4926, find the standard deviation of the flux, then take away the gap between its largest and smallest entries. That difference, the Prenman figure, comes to -5.6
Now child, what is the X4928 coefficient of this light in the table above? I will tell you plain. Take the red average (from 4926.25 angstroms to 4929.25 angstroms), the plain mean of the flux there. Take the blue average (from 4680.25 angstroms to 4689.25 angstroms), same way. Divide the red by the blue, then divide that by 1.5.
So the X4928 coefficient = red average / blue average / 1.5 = 0.77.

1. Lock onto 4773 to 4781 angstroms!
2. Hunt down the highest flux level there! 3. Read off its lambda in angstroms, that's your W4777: 4780.0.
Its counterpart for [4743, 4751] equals 4747.0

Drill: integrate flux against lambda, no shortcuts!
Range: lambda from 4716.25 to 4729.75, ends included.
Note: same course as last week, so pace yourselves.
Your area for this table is 240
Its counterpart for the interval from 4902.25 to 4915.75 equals 242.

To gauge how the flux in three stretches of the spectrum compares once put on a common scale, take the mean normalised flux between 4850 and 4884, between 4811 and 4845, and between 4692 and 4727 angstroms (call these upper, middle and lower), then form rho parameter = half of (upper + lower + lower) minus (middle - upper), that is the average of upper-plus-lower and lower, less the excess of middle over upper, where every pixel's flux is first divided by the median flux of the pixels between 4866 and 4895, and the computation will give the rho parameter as 1.63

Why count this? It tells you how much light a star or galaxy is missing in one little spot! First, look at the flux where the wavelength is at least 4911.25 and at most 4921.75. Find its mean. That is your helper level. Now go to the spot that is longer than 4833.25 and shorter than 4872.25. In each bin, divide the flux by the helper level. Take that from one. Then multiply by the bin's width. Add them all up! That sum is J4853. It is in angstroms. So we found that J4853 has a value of -5.02 angstroms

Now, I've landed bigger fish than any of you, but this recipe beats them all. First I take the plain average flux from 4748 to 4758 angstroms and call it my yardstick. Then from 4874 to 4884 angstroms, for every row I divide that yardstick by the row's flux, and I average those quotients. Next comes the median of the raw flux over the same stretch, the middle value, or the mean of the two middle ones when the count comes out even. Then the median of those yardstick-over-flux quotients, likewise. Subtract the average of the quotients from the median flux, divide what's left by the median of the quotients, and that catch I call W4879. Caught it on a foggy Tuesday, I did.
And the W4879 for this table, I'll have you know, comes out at 14.8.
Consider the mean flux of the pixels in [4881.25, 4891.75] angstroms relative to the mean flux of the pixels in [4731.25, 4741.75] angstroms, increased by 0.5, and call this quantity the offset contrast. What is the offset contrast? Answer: 1.45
